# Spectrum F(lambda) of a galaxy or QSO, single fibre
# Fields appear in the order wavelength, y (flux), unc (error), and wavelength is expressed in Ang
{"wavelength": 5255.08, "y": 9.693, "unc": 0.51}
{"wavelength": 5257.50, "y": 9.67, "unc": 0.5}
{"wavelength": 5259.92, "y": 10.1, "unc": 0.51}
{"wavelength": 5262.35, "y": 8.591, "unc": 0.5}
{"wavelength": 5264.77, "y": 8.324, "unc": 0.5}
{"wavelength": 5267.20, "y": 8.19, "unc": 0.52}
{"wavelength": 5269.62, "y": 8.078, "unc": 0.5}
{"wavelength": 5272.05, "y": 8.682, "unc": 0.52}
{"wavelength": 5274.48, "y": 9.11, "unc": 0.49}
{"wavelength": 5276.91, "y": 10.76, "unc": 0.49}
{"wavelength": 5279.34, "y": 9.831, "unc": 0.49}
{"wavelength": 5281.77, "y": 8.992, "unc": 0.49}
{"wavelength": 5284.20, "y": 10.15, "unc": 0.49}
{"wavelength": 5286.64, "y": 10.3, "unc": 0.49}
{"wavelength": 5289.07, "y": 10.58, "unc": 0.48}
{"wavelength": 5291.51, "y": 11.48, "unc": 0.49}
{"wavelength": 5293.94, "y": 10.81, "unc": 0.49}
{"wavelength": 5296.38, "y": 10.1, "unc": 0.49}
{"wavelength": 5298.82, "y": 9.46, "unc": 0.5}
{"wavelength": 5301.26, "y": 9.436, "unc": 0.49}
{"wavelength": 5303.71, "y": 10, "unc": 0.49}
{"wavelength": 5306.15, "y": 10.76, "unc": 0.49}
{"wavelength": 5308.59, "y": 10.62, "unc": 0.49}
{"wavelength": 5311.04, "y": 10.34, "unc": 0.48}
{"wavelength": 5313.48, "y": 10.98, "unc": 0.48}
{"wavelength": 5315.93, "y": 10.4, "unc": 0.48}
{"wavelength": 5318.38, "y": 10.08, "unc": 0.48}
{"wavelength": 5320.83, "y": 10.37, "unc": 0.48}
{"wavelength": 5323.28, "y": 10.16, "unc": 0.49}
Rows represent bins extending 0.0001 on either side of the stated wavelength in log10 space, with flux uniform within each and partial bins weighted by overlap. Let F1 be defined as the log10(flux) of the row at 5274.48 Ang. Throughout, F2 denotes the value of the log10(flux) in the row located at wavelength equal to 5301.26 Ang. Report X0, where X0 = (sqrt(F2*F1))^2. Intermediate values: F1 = 0.96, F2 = 0.97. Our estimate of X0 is 0.94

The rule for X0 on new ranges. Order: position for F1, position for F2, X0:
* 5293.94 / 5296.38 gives 1.04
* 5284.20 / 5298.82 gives 0.98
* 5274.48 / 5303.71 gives 0.96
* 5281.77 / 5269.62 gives 0.87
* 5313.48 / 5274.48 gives 1.00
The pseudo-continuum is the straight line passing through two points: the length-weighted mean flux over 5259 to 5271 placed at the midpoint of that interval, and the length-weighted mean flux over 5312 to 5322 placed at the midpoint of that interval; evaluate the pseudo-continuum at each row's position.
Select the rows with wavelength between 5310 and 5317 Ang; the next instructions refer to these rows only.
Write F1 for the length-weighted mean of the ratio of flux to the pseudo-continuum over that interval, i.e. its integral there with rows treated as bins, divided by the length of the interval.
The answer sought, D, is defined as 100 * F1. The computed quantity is 102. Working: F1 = 1.02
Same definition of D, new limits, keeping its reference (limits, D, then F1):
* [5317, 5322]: 97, 0.97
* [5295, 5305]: 99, 0.99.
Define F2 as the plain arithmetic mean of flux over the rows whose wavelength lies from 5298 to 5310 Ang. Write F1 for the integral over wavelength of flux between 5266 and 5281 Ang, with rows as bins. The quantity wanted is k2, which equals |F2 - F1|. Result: 127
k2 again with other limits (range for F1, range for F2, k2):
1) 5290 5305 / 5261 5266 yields 145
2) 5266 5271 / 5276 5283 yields 31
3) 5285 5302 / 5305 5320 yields 165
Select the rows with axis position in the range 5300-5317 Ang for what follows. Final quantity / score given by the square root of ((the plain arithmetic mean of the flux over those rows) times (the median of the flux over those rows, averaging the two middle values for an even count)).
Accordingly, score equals 10.4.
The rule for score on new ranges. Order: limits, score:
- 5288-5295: 10.9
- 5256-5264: 9.6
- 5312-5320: 10.4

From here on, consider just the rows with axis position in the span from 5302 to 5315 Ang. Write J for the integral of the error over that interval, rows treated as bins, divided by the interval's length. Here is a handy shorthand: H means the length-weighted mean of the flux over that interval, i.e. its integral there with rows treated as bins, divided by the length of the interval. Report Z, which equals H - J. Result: 10.0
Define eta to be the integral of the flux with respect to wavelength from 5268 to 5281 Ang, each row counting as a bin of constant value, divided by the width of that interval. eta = 9.3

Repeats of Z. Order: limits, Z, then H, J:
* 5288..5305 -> 9.8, 10.3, 0.4900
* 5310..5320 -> 10.0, 10.5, 0.4801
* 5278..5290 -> 9.5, 10.0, 0.4884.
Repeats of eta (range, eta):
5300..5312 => 10.2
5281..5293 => 10.4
